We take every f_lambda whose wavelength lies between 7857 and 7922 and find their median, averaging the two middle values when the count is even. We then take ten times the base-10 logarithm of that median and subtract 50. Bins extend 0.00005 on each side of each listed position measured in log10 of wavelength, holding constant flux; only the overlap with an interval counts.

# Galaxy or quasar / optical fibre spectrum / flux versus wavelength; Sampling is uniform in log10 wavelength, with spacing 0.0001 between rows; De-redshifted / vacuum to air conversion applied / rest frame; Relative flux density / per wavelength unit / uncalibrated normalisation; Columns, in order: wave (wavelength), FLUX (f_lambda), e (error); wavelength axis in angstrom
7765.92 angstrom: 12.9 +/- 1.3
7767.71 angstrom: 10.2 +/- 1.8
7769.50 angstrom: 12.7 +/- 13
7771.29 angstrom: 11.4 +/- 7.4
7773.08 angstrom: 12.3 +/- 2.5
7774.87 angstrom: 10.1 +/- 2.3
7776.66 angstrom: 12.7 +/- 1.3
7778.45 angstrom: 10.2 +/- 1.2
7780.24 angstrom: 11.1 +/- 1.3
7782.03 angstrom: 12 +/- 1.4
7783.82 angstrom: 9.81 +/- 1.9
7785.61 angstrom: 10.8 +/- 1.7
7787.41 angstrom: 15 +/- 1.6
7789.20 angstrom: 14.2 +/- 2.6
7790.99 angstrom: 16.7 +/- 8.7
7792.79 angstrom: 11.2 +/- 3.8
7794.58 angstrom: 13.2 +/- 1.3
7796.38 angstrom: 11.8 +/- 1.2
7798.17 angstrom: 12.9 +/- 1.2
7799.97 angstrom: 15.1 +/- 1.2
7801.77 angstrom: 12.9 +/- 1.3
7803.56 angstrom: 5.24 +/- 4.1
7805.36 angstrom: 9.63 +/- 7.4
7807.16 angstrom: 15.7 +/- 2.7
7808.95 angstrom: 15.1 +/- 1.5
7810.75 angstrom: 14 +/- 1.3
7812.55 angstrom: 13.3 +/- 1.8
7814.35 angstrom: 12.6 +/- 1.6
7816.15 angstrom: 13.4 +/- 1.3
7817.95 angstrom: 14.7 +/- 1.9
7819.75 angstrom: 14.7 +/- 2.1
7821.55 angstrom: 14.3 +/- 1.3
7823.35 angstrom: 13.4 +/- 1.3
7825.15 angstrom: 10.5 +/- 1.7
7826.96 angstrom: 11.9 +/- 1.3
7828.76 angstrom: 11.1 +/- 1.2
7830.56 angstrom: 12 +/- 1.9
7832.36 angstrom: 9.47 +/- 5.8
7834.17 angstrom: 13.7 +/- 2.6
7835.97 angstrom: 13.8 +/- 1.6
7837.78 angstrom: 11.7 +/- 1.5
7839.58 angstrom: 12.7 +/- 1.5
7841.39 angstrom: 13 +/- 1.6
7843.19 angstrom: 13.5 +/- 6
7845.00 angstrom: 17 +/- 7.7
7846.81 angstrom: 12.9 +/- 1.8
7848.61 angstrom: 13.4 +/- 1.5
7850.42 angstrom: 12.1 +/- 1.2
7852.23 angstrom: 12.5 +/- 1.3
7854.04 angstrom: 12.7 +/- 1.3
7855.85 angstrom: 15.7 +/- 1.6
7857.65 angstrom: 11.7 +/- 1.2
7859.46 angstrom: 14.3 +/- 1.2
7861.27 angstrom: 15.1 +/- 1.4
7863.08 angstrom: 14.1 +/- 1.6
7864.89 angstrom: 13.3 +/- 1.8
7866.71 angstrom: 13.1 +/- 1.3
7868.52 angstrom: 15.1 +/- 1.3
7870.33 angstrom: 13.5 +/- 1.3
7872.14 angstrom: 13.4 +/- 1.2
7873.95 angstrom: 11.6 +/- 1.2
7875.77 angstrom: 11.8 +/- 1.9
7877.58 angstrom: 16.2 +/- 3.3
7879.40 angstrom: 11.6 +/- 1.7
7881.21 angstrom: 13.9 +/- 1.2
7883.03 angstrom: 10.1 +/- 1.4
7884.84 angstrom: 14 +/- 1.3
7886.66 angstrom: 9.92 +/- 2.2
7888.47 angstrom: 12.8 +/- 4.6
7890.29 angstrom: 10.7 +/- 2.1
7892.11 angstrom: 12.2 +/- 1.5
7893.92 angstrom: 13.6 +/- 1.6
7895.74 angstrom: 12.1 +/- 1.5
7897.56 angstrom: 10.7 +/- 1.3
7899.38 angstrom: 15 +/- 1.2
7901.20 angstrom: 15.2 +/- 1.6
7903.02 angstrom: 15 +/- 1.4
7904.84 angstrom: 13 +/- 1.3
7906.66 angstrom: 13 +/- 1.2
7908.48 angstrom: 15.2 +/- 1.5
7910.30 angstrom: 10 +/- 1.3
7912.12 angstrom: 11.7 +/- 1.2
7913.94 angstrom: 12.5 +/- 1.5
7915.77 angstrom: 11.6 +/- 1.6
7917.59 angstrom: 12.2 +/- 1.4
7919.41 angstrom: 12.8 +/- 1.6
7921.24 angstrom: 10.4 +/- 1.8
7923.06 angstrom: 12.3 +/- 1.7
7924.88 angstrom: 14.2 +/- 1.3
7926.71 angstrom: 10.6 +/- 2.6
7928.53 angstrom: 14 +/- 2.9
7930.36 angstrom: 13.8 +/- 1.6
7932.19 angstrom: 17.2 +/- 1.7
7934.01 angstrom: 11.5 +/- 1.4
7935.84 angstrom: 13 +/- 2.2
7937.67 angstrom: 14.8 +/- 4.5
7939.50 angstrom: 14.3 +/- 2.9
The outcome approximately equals -38.89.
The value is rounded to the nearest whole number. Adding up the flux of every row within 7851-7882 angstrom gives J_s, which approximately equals 230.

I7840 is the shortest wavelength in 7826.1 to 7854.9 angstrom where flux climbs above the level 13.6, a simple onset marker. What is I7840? 7834.17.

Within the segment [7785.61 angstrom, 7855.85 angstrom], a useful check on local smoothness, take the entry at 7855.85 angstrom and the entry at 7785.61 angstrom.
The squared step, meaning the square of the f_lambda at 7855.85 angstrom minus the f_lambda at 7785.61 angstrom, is 24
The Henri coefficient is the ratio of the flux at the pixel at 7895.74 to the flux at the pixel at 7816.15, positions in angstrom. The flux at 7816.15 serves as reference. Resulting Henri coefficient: 0.90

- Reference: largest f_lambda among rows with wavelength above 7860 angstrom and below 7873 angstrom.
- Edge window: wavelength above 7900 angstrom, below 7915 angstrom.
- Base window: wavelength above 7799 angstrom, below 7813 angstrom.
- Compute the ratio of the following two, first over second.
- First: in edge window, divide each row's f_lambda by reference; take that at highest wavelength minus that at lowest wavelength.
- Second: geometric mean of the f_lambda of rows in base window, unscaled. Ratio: -0.015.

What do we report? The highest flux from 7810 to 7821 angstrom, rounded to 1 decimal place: 14.7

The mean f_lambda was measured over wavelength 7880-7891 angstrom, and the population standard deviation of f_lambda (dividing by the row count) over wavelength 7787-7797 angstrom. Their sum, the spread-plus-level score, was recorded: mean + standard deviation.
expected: 13.8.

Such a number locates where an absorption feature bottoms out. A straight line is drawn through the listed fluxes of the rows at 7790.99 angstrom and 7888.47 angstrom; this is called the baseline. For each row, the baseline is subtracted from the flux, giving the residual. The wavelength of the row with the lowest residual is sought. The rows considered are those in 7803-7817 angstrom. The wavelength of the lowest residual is 7803.56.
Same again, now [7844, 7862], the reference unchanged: 7857.65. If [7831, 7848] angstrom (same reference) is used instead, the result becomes 7832.36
